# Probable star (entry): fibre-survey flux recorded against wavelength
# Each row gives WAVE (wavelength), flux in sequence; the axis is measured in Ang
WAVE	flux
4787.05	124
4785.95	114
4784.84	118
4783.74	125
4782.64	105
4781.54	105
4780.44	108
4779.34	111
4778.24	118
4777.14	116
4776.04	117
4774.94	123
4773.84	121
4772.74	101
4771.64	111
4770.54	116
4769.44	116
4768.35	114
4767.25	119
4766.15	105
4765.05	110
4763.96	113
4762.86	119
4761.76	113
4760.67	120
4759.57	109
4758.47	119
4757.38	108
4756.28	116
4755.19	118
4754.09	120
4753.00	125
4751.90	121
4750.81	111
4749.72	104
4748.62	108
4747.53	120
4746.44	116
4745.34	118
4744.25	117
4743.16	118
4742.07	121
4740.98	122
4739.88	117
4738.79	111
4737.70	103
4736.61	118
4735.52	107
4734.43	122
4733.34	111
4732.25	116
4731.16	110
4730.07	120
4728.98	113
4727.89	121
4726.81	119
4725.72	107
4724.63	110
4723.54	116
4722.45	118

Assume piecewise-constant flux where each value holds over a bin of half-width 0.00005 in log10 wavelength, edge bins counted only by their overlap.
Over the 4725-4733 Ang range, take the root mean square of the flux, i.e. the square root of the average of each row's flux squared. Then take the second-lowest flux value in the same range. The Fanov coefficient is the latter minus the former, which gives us -5.2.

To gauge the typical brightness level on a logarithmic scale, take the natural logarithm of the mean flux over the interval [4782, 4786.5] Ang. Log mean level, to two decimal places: 4.75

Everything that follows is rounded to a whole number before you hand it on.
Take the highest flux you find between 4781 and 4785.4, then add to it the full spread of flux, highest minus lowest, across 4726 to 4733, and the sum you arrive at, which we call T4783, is 136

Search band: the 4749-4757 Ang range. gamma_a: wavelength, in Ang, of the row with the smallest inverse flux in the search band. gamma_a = 4753.00 Ang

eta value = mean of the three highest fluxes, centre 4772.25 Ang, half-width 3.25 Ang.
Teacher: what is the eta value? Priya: 120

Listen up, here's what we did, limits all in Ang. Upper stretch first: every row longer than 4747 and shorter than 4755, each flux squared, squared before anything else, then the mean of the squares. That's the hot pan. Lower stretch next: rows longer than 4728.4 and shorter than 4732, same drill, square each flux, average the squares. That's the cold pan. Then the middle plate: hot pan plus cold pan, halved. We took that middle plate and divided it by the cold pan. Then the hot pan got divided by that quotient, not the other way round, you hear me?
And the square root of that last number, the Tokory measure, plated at 115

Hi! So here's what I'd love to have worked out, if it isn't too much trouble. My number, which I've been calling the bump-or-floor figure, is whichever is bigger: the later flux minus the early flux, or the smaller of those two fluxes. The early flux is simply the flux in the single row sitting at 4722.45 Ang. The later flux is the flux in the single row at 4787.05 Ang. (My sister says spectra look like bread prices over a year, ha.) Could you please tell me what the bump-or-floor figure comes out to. 118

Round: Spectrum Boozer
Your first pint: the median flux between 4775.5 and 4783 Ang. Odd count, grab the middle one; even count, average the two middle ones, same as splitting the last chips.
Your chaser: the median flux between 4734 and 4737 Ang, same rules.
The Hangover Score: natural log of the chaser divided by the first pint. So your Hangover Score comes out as 0.06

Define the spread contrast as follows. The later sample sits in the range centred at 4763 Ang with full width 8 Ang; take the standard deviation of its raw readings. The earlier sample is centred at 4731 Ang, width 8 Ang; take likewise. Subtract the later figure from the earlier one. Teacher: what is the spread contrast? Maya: -0.4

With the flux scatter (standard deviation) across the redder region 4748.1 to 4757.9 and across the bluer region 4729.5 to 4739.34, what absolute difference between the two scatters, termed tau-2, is 0.8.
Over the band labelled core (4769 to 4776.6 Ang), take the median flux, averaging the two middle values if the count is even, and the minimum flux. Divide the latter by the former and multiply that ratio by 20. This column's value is 17.4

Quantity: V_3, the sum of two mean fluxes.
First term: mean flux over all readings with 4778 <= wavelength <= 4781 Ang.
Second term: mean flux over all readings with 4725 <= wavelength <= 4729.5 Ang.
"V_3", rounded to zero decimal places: 227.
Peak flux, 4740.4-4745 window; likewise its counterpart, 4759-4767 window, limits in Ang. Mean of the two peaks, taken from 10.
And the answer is -111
